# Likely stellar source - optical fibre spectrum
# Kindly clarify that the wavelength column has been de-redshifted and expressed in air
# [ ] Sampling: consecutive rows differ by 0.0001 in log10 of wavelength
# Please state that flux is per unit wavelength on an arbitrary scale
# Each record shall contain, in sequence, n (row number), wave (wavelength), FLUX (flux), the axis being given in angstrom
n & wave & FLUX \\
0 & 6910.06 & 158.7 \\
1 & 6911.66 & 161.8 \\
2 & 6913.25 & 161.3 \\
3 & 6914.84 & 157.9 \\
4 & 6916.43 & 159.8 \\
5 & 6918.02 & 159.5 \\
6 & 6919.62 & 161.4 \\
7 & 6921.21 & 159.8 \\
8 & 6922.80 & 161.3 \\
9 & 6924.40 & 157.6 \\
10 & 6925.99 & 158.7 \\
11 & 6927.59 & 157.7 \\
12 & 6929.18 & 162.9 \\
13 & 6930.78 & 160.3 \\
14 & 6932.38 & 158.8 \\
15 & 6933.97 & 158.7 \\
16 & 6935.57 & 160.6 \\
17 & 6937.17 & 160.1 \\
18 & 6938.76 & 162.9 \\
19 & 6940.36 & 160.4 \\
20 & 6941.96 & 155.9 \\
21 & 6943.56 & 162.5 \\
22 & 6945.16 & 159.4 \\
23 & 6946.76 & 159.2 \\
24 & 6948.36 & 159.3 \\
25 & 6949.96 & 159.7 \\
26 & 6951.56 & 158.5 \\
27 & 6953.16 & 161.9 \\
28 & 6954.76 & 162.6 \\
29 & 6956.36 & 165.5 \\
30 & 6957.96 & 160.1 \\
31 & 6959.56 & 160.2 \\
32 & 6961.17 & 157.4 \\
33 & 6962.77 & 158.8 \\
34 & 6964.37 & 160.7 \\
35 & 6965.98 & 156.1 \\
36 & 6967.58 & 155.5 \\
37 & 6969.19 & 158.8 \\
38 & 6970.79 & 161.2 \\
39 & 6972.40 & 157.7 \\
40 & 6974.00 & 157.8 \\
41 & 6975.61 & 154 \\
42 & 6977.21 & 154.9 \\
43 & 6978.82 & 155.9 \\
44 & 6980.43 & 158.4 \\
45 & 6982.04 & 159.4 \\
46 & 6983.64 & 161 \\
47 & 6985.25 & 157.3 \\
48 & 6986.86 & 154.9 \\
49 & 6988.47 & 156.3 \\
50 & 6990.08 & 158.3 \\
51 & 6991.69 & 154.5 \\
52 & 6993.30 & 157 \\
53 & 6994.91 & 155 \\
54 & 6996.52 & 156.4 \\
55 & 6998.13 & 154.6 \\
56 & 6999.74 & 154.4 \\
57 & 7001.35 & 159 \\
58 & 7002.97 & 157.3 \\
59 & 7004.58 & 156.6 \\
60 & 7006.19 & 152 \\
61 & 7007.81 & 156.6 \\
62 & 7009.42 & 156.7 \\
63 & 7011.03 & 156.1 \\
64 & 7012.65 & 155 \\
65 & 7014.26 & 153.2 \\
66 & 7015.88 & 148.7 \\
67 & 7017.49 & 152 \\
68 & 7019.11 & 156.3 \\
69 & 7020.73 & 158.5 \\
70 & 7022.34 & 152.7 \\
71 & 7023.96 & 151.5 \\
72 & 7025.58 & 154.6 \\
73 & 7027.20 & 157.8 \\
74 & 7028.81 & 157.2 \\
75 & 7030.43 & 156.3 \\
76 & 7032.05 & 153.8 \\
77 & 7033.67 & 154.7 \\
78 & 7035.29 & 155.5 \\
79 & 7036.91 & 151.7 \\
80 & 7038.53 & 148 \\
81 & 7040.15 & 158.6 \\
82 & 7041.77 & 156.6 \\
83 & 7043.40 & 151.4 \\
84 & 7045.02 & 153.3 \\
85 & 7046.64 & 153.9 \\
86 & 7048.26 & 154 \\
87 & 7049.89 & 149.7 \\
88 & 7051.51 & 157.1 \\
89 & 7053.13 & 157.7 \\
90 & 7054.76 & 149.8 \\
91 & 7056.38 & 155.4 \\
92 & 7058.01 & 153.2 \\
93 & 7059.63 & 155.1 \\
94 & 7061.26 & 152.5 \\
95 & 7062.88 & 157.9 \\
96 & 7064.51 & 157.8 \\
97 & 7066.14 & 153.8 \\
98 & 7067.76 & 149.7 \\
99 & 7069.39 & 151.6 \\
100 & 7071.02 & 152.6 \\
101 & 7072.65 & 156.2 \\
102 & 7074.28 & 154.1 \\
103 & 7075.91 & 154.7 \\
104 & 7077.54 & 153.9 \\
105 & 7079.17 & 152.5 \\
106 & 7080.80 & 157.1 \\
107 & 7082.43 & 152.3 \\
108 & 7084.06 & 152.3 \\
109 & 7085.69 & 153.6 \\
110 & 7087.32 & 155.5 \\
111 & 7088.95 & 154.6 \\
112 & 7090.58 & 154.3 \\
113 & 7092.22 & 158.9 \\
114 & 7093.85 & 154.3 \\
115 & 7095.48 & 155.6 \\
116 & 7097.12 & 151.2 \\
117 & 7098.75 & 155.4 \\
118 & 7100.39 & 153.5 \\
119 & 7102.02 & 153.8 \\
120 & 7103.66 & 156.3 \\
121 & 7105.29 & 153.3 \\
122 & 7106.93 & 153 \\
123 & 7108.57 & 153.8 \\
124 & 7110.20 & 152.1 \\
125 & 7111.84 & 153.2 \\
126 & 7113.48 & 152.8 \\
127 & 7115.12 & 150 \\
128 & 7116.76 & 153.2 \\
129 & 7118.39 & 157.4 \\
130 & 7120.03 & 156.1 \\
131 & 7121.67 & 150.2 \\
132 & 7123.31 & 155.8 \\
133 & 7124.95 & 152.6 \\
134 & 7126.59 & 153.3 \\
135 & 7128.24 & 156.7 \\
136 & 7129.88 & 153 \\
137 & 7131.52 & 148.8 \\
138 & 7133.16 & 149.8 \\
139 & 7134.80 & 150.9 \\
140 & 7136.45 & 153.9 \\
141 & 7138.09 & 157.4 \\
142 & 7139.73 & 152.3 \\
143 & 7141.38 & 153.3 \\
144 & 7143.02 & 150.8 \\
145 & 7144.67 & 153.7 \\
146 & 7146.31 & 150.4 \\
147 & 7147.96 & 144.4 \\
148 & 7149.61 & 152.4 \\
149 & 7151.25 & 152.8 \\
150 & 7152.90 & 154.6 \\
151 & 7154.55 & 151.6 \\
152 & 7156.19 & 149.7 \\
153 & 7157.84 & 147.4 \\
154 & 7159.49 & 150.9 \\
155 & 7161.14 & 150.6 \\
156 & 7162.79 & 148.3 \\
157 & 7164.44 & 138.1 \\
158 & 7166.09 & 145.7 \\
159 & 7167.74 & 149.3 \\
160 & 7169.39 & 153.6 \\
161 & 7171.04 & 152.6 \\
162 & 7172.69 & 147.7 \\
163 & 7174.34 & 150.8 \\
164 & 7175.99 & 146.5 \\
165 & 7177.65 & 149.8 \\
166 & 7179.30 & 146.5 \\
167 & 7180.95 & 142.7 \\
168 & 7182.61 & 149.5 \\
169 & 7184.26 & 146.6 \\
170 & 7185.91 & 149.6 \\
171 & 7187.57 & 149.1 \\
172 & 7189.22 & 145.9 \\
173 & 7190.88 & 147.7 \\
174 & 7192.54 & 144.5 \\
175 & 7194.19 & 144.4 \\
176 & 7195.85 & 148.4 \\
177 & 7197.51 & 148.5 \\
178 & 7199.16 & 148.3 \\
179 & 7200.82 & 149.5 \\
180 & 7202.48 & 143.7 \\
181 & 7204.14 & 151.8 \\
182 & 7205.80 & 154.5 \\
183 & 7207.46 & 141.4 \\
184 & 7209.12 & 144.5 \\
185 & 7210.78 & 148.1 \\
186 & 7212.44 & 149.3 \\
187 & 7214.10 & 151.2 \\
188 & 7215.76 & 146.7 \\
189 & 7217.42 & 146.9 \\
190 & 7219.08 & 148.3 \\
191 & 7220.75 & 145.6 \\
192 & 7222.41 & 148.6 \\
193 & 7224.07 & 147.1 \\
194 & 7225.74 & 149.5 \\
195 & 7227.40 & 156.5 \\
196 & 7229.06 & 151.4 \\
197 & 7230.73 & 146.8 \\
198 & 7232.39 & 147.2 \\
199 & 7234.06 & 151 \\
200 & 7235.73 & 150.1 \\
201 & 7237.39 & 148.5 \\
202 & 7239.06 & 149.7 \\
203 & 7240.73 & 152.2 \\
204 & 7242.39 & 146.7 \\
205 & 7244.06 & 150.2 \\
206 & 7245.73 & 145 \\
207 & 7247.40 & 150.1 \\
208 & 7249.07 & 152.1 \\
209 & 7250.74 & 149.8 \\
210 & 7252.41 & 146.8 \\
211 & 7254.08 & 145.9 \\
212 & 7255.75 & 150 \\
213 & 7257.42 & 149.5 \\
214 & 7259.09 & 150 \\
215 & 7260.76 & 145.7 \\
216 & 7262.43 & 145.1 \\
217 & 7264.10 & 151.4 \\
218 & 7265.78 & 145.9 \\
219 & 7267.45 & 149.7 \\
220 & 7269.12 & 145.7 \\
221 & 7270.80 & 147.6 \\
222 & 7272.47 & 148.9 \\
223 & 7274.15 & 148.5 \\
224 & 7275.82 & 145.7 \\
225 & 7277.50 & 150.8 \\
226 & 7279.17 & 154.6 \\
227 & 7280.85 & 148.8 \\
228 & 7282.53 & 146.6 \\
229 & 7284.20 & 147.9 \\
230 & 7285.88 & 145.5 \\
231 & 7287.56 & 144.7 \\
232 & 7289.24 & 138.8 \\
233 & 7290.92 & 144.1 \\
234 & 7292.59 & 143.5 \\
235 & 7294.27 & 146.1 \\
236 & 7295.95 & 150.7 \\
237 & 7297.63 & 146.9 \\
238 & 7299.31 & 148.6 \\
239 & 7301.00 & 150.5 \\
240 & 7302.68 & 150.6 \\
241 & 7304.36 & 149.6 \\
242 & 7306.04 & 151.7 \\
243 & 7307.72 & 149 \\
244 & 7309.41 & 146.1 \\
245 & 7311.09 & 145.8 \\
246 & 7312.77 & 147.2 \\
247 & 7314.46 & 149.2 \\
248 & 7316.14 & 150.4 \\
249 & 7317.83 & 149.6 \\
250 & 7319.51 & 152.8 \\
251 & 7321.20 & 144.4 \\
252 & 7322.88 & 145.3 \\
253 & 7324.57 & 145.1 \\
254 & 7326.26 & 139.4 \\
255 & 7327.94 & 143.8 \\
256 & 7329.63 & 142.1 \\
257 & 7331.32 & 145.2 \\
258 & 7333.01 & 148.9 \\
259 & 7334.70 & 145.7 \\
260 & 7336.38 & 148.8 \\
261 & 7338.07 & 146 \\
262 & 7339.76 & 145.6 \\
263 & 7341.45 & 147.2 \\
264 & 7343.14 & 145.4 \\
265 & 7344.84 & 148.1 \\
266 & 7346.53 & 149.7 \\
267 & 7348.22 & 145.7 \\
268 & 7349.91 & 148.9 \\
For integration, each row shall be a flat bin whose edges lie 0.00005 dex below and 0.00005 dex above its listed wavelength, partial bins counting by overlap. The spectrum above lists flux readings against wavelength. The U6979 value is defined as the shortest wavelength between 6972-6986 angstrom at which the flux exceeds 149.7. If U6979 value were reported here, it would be 6972.40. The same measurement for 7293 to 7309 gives 7295.95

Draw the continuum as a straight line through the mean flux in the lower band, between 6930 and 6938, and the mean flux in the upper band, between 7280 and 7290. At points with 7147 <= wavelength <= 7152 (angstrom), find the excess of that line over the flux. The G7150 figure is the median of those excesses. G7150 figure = -1.5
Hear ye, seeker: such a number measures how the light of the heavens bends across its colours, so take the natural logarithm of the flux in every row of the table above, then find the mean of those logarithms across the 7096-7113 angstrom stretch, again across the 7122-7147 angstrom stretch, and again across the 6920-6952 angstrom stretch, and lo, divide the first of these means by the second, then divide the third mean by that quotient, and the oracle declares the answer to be 5.07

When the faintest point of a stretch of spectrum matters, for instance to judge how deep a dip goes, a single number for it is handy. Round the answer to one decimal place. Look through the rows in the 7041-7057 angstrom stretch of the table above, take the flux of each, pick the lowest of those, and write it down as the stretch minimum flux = 149.7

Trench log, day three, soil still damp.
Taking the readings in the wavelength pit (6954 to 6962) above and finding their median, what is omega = 160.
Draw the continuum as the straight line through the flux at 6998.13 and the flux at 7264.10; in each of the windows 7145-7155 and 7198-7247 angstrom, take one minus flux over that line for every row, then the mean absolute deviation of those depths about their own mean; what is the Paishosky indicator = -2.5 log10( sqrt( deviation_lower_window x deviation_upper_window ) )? 4.49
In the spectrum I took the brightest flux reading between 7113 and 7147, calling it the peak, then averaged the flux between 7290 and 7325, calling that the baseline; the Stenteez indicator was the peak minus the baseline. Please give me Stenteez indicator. 9.4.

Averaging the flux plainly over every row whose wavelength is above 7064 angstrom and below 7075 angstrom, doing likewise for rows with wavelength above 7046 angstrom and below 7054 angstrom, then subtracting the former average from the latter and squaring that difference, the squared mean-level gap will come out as 1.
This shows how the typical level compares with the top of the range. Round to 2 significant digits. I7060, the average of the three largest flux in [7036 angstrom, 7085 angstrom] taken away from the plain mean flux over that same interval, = -4.3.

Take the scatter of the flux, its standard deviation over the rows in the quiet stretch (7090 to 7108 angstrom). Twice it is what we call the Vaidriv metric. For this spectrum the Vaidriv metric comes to 4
